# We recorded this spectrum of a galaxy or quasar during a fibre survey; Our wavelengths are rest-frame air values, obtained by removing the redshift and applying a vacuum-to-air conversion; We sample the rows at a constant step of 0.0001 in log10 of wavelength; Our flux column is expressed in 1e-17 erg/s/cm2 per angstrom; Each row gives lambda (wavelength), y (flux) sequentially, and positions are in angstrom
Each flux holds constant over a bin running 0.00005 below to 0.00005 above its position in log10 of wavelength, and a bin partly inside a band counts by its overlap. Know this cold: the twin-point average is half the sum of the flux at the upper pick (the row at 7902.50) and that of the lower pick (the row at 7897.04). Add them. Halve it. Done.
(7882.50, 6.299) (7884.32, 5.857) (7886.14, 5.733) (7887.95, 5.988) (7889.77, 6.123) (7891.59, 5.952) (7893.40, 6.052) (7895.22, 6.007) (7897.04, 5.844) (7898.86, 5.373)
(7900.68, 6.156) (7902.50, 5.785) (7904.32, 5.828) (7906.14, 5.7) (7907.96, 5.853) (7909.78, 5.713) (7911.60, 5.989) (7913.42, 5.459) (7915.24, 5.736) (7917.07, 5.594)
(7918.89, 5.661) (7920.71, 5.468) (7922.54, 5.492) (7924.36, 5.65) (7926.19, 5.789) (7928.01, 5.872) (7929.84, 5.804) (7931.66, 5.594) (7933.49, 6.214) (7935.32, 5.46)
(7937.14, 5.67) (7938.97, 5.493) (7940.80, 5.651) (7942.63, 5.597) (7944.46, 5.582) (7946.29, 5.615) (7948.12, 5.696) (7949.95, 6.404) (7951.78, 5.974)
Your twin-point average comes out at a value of 5.81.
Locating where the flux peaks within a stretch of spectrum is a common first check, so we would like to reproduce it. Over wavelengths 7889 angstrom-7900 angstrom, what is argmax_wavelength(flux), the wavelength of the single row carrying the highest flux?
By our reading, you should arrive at 7889.77 angstrom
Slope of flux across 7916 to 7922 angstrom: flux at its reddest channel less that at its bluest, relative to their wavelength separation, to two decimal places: -0.03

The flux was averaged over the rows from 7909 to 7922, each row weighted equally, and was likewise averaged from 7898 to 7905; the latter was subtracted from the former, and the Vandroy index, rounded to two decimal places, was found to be -0.13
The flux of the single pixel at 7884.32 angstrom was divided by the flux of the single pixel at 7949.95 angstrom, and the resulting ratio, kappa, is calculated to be 0.91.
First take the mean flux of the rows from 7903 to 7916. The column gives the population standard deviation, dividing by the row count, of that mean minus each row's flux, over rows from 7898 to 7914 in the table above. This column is 0.228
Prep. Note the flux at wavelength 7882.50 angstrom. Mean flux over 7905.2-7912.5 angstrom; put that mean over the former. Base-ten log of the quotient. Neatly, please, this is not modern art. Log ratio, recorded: -0.035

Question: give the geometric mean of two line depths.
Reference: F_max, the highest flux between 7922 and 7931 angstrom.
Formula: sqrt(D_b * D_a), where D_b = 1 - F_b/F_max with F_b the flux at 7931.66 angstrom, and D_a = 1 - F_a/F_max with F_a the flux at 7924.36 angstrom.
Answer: 0.042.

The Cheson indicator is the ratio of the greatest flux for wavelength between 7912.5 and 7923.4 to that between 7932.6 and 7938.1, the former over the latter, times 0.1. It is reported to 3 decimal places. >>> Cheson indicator 0.092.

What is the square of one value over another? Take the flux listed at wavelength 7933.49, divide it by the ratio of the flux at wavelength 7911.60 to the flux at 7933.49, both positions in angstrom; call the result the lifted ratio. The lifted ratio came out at 6.4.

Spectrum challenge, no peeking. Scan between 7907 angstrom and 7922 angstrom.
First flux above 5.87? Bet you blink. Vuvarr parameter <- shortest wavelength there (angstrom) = 7911.60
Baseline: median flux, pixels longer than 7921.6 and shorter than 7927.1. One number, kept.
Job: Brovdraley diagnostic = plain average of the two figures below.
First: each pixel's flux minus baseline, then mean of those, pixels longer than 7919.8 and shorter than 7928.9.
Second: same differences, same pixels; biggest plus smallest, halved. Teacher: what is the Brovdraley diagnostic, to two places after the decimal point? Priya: 0.01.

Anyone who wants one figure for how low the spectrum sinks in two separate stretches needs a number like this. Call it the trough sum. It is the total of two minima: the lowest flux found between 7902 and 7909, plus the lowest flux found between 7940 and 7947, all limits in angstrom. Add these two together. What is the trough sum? 11.3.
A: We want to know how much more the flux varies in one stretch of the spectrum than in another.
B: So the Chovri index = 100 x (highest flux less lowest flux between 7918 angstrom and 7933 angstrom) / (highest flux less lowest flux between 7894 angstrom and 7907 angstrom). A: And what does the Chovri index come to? 52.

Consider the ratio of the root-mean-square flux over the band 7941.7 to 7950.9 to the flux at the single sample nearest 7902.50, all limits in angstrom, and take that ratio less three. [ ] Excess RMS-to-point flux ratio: -2.00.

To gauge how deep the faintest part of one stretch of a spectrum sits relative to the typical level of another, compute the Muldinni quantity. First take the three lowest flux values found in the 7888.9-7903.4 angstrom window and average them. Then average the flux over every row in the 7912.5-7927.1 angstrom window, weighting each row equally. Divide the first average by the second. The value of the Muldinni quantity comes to 1.01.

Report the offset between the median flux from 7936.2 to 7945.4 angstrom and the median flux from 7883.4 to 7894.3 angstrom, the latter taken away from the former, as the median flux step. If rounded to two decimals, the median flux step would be -0.37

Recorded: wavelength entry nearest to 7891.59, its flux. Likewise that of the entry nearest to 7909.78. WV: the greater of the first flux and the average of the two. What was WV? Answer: 5.95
